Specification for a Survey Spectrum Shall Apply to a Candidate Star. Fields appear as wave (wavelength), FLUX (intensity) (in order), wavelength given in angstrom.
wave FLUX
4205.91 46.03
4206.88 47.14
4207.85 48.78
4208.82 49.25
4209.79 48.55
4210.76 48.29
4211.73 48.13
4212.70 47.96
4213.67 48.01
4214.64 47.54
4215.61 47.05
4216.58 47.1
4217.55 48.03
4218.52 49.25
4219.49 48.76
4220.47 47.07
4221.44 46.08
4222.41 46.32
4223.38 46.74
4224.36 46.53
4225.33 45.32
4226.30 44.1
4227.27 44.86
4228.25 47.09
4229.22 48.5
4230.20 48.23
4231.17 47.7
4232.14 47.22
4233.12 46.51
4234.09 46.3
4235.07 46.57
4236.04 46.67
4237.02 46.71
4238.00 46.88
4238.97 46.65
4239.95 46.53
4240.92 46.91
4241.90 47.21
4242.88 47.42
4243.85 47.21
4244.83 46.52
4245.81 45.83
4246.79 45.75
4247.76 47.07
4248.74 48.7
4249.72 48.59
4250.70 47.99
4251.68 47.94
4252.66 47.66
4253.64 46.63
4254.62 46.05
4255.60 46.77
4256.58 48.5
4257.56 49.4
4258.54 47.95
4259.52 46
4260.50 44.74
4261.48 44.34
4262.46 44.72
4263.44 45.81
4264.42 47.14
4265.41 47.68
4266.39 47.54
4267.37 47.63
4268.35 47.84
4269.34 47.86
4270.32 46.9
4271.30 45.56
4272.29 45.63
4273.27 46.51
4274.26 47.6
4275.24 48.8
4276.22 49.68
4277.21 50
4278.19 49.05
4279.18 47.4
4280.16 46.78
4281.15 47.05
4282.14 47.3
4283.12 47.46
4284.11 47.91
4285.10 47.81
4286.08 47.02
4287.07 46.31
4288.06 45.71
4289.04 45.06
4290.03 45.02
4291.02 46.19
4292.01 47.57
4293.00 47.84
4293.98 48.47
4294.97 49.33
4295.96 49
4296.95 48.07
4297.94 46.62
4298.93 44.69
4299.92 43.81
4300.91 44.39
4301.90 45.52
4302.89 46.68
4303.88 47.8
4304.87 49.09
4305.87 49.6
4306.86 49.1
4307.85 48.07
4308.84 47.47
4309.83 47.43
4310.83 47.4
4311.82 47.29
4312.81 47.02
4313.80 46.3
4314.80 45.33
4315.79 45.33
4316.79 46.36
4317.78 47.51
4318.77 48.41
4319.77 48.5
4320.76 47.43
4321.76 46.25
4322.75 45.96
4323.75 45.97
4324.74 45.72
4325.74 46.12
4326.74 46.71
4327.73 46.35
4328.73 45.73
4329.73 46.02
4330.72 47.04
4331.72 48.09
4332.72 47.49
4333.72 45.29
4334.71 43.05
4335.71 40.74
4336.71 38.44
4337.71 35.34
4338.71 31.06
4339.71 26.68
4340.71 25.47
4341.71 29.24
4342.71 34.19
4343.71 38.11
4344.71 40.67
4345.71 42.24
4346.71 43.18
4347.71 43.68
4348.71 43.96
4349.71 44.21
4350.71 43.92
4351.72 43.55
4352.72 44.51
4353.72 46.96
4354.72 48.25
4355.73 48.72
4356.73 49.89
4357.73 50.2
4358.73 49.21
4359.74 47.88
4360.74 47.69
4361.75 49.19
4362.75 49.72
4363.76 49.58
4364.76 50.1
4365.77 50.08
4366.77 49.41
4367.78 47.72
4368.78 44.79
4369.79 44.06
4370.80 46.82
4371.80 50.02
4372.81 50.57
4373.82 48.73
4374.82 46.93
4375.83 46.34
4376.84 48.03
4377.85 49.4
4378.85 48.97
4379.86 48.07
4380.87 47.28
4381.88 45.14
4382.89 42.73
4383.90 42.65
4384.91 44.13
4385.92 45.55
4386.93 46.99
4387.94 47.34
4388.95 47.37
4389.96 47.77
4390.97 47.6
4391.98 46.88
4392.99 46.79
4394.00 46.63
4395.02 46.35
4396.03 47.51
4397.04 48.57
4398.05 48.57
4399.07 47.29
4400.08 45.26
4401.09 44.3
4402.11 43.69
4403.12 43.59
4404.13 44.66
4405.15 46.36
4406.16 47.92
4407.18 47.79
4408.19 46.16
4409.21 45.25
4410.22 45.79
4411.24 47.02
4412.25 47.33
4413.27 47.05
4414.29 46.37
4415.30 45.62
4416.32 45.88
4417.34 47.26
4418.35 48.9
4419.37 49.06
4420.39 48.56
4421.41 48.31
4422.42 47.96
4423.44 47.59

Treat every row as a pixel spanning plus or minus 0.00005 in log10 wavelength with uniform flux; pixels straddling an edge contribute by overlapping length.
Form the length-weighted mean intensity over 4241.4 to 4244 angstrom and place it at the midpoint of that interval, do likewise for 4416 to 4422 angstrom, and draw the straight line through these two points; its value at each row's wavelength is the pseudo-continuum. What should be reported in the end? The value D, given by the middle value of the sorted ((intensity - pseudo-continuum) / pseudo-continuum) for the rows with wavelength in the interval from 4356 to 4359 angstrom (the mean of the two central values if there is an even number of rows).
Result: 0.043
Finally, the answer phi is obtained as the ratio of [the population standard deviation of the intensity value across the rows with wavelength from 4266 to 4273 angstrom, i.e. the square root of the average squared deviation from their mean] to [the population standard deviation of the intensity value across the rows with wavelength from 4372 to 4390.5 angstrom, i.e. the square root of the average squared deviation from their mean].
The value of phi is 0.4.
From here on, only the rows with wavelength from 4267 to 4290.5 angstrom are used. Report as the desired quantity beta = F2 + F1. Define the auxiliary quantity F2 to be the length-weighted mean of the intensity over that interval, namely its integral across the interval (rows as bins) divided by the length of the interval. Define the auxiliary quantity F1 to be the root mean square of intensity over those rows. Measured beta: 94.5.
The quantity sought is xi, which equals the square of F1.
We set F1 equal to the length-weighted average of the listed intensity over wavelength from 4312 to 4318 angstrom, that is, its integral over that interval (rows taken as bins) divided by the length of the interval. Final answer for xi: 2145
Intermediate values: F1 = 46.3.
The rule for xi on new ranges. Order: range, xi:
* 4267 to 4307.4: 2233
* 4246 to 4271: 2216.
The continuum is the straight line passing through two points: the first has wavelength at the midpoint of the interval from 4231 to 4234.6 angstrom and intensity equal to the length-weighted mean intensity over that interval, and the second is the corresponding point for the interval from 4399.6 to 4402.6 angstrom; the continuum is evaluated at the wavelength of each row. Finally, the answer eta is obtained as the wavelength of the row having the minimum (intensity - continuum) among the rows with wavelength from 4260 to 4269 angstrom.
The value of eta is 4261.48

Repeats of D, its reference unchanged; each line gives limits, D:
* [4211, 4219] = 0.017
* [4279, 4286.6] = -0.003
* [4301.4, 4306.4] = 0.005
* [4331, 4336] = -0.051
